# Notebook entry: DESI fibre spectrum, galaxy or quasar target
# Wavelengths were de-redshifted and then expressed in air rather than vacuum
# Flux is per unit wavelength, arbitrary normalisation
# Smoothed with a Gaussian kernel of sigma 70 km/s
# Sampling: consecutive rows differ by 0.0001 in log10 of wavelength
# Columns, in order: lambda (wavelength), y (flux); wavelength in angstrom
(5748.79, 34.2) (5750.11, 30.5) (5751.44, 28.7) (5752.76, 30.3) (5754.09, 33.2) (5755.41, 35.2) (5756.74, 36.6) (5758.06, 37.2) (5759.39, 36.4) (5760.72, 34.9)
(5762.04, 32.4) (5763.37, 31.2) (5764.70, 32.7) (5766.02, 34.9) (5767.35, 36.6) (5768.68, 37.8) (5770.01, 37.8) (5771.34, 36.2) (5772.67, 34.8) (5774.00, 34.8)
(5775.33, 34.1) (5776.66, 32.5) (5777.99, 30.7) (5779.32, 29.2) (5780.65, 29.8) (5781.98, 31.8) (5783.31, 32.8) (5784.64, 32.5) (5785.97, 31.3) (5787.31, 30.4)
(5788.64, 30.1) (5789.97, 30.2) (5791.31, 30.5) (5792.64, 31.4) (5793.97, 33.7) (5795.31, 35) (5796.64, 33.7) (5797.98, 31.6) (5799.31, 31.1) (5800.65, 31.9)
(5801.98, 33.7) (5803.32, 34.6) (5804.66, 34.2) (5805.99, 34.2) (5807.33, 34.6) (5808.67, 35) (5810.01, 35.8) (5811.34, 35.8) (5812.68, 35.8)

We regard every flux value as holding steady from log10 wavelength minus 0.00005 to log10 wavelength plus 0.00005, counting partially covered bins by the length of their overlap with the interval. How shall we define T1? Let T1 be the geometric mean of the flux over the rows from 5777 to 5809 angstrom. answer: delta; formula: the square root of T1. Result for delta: 5.67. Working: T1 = 32.2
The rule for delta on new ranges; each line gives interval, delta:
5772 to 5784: 5.68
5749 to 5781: 5.79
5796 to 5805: 5.74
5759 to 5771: 5.91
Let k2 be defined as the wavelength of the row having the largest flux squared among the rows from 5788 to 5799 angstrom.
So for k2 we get 5795.31 angstrom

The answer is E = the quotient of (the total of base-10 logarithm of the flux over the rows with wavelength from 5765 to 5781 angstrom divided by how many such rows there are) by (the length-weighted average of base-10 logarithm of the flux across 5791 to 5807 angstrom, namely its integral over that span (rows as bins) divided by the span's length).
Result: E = 1.01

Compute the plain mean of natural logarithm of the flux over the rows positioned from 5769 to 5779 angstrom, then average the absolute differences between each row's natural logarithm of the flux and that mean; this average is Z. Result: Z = 0.050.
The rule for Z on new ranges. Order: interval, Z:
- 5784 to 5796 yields 0.042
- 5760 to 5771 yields 0.059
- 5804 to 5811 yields 0.015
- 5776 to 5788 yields 0.034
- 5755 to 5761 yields 0.023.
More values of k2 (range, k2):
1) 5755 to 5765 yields 5758.06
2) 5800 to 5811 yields 5810.01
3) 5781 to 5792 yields 5783.31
